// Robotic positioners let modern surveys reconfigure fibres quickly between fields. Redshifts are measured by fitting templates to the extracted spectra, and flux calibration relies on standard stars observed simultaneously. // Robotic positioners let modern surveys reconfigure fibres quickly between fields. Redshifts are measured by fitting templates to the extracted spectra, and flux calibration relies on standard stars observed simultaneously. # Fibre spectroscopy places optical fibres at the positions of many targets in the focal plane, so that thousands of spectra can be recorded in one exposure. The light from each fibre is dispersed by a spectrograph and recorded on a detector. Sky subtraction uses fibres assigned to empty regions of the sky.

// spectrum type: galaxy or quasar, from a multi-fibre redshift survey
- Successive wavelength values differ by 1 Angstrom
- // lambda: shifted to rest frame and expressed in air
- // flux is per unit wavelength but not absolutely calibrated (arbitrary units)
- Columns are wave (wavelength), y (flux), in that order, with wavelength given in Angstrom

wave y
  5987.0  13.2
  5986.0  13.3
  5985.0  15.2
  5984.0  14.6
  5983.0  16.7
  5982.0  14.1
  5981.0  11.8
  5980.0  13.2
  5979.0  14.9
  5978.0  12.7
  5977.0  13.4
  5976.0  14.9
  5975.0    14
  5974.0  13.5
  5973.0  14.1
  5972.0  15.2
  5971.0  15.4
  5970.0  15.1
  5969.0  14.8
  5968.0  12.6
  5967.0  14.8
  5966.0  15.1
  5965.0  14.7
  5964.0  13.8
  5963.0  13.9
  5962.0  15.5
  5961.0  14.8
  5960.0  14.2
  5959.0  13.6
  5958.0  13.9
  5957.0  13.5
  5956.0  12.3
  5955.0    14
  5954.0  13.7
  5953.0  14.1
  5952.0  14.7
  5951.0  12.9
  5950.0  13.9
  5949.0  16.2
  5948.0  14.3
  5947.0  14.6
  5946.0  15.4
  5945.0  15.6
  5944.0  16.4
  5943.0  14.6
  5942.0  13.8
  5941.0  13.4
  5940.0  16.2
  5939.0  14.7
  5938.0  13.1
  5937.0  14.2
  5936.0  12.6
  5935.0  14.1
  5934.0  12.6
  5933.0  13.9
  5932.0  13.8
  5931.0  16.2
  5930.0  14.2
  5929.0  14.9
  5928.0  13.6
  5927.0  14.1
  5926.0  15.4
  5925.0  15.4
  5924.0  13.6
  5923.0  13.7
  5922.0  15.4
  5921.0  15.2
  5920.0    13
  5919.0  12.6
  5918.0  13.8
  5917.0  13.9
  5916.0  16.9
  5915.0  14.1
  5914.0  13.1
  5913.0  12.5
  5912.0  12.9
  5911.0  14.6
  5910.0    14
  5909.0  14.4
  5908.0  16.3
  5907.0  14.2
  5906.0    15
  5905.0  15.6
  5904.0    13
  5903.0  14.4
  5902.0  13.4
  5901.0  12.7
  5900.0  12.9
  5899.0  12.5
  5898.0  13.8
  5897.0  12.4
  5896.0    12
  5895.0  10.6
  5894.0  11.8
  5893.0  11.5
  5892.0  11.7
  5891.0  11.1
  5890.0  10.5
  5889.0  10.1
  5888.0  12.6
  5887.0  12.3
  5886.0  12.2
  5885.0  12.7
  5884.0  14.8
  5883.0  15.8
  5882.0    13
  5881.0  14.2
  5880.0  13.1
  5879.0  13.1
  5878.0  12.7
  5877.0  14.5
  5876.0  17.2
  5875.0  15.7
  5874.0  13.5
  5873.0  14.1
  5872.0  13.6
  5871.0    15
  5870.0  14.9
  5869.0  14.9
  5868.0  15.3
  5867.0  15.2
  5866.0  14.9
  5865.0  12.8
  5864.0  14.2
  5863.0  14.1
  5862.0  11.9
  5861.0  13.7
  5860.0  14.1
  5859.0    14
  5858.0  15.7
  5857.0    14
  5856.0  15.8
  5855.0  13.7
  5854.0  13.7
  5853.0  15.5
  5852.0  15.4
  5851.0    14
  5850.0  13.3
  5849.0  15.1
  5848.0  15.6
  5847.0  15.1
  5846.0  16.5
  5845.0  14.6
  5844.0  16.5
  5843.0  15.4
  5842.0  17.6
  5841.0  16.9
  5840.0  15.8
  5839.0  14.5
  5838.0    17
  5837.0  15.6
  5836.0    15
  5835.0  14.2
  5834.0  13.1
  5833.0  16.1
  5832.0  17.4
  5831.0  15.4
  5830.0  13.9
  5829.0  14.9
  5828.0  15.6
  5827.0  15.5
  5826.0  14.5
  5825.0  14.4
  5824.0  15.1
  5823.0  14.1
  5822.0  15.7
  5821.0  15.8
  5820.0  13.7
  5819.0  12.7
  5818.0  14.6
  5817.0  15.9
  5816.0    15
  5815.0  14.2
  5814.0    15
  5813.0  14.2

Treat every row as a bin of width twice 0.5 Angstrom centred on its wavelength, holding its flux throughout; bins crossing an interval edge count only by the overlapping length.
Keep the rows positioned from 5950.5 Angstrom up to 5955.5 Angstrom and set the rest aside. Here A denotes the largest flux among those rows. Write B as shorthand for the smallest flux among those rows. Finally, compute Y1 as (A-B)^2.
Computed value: 3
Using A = 14.7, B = 12.9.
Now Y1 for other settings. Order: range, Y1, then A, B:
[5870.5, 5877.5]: 14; 17.2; 13.5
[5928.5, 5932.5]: 6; 16.2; 13.8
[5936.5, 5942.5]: 10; 16.2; 13.1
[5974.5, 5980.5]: 5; 14.9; 12.7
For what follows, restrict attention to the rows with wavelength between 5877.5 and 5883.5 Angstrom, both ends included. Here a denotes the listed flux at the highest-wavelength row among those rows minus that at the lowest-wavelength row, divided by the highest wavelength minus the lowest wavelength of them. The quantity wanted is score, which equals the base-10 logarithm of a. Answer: -0.21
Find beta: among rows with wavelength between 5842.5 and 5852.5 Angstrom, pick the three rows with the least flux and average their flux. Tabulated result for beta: 14.0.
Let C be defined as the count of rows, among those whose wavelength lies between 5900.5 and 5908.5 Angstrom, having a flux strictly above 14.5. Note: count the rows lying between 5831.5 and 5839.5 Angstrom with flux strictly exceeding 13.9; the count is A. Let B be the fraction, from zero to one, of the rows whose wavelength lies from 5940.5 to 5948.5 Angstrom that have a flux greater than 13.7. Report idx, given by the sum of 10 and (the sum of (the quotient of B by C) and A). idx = 17.3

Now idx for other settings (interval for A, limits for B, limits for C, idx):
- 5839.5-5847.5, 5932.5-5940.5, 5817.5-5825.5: 18.2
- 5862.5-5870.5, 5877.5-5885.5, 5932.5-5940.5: 17.2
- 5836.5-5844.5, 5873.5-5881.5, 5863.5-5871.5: 18.1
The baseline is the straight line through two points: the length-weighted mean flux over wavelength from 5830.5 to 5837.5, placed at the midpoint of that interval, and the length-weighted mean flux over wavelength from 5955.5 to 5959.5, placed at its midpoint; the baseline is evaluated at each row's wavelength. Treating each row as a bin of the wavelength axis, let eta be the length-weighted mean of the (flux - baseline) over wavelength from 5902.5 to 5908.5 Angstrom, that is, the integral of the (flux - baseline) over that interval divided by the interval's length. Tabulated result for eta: 0.6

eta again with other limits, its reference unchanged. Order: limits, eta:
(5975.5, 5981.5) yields 0.5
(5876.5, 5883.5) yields -0.8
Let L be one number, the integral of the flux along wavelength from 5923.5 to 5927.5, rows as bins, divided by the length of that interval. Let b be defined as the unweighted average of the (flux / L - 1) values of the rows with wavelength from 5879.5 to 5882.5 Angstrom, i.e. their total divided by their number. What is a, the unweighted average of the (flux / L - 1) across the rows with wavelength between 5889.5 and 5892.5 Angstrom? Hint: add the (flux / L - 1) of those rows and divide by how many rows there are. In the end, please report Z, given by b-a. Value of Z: 0.16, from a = -0.24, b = -0.081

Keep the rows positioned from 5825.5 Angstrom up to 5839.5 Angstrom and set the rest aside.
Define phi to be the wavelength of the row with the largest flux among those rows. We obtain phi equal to 5832.0 Angstrom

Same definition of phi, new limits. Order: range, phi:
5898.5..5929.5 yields 5916.0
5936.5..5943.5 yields 5940.0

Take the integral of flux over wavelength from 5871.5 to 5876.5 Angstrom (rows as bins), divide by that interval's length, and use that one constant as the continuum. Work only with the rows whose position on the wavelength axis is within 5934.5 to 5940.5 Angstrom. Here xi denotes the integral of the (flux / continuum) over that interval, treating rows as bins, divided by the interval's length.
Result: 0.955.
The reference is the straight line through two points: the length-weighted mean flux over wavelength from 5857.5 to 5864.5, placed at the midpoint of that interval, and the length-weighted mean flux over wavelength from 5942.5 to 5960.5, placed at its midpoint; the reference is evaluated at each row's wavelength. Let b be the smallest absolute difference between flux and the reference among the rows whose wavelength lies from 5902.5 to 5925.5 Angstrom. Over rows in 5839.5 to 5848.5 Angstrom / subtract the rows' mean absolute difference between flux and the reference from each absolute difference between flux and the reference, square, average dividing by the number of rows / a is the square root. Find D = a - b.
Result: 0.845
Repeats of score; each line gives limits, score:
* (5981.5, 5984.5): -0.60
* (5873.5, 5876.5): 0.27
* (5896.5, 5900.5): -0.78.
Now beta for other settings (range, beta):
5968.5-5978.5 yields 13.2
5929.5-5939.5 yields 12.8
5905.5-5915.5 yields 12.8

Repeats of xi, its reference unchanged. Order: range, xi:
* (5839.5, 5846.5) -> 1.092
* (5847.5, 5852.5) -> 0.991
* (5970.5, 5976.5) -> 0.980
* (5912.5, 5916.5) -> 0.955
